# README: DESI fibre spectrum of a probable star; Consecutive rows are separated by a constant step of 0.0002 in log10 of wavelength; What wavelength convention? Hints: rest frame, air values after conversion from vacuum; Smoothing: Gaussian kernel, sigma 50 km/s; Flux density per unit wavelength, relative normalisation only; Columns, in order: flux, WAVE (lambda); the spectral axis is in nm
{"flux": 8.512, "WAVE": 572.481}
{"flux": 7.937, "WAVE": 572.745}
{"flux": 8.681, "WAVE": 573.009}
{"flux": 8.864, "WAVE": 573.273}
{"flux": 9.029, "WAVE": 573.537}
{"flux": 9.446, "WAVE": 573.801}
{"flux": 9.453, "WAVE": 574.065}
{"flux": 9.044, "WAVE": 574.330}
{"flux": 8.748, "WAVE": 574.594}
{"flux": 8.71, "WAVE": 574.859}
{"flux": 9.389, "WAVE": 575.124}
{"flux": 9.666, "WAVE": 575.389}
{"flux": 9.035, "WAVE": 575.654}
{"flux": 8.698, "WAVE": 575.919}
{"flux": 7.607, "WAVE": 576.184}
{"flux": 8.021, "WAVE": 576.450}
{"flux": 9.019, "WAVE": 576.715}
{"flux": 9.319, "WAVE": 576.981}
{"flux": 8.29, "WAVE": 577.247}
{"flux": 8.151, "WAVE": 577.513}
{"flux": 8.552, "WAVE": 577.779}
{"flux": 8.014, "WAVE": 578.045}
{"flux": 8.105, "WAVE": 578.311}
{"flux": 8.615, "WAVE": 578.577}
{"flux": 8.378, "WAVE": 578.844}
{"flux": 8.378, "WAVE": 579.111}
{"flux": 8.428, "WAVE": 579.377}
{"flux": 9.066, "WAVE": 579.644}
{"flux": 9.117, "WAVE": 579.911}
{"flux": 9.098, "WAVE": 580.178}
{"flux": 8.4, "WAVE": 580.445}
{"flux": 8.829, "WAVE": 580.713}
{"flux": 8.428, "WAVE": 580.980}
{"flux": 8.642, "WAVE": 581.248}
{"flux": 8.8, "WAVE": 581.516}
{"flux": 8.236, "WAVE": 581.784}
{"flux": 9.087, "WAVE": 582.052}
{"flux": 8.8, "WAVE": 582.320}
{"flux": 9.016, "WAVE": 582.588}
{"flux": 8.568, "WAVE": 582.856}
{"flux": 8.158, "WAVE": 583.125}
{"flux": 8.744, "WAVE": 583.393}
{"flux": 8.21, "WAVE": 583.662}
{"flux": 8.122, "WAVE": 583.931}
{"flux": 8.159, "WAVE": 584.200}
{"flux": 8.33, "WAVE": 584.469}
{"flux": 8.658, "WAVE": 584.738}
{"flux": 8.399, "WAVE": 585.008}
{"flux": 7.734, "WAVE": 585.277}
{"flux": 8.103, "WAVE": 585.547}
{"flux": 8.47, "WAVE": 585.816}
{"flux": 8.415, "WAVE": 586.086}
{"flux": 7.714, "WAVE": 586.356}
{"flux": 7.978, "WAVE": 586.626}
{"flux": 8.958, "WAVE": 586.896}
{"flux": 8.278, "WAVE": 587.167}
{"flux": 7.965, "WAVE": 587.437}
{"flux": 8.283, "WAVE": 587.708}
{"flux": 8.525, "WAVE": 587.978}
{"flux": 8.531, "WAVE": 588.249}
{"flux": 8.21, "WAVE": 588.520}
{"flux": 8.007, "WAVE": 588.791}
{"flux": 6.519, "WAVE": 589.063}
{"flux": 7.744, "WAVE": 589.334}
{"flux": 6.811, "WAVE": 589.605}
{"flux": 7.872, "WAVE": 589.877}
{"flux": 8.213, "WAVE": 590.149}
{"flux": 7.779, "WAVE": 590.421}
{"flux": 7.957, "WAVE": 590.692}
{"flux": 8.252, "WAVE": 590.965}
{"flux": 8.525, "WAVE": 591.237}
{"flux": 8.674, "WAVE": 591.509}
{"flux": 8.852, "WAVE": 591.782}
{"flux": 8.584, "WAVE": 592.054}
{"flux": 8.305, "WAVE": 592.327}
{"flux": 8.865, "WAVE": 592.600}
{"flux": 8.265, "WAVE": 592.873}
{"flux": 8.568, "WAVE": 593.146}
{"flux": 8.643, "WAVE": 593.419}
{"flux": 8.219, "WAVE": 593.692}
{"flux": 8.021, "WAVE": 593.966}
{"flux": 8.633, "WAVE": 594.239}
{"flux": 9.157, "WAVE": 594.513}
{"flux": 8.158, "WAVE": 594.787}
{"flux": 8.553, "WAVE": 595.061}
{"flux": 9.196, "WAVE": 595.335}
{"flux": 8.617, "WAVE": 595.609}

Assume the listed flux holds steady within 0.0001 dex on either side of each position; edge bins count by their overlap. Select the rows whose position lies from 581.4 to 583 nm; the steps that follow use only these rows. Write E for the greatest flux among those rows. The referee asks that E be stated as 9.087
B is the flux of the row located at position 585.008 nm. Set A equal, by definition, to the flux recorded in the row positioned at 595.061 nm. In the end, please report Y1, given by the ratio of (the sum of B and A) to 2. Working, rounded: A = 8.553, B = 8.399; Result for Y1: 8.48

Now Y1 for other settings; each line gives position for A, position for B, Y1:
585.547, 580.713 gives 8.47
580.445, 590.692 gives 8.18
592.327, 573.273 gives 8.58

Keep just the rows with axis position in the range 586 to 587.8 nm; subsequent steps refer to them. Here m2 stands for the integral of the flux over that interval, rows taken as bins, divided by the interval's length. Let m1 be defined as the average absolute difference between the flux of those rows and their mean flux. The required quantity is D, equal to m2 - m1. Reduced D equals 7.93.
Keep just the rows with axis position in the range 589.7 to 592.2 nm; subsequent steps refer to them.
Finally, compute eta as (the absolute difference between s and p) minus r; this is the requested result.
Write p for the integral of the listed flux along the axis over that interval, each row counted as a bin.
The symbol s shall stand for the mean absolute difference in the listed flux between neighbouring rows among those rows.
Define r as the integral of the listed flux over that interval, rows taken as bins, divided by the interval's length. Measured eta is 12.15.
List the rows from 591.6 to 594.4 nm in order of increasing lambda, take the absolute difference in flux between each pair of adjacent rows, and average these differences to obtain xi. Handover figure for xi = 0.37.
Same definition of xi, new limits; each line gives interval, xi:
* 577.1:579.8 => 0.29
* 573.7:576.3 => 0.42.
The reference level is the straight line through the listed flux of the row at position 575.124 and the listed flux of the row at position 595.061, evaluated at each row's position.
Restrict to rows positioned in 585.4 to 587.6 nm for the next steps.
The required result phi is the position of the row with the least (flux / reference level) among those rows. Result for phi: 586.356 nm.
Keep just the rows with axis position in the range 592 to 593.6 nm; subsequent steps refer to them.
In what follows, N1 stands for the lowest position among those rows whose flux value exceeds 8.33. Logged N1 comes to 592.054 nm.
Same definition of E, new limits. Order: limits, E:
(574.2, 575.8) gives 9.666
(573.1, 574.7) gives 9.453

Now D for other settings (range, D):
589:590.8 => 7.09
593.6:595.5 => 8.20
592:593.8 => 8.30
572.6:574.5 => 8.55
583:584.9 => 8.13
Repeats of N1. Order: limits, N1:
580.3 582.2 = 580.445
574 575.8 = 574.065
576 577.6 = 576.715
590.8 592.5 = 591.237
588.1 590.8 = 588.249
